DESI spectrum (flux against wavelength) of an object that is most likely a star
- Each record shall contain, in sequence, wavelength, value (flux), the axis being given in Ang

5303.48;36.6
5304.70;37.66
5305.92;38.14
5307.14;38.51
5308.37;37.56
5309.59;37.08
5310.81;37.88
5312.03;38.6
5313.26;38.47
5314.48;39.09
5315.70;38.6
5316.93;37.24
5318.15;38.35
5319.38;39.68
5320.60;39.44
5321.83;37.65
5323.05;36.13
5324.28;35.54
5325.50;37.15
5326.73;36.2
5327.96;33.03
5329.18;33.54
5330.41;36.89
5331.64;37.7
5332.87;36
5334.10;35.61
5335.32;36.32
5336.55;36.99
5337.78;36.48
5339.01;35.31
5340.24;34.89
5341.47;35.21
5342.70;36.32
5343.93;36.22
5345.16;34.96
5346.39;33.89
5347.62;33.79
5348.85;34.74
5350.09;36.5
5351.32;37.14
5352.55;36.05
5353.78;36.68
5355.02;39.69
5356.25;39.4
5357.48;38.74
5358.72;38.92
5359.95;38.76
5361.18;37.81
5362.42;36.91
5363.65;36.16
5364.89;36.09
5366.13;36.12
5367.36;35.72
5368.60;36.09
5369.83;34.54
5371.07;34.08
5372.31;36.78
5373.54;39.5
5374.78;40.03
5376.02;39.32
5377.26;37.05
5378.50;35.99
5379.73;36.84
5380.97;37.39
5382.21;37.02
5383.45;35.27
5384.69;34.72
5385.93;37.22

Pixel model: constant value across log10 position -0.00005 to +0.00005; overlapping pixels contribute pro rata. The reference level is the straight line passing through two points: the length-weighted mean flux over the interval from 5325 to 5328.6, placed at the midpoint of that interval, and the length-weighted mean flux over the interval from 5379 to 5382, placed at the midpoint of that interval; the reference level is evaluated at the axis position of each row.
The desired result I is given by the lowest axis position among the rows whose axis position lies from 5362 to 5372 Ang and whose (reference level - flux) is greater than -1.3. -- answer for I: 5362.42 Ang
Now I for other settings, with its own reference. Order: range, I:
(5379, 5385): 5379.73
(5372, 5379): 5372.31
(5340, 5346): 5340.24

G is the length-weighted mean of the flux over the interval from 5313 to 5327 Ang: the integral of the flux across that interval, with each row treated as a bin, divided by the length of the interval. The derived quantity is 37.8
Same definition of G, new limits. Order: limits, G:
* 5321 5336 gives 36.0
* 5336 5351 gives 35.5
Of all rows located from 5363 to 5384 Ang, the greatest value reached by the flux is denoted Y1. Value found 40.03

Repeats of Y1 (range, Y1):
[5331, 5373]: 39.69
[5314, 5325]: 39.68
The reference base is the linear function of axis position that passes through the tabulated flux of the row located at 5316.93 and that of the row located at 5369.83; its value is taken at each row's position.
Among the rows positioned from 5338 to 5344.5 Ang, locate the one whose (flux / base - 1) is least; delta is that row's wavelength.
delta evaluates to 5340.24 Ang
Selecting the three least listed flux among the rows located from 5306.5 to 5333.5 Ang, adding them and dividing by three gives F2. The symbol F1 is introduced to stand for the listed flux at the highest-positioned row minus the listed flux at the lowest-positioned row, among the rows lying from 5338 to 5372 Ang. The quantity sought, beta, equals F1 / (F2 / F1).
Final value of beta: 0.044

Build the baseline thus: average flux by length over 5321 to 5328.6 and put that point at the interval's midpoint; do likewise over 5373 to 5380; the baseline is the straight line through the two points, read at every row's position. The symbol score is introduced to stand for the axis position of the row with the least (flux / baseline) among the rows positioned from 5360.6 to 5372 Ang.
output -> 5371.07 Ang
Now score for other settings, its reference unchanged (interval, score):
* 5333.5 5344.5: 5340.24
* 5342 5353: 5347.62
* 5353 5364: 5363.65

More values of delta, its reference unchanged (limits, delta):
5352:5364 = 5352.55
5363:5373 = 5371.07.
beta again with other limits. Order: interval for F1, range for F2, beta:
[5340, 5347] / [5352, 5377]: 0.029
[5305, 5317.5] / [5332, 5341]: 0.023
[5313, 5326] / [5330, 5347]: 0.050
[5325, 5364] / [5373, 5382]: 0.027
